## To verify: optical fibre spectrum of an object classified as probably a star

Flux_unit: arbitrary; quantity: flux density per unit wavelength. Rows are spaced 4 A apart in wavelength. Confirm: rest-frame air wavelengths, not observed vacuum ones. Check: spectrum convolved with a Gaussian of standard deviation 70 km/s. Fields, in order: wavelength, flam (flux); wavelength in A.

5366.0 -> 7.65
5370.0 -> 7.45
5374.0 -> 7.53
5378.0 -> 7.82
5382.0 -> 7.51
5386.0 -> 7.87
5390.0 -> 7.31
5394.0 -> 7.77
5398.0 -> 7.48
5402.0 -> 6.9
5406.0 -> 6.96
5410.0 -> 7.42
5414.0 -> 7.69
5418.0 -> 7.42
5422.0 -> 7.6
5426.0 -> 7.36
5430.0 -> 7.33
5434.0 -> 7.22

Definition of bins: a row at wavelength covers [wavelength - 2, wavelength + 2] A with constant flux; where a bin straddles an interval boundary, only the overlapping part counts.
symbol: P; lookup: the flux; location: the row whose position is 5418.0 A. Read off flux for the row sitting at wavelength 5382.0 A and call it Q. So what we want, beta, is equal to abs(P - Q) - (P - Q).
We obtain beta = 0.18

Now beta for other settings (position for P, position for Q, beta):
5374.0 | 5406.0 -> 0.00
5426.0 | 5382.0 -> 0.30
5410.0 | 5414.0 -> 0.54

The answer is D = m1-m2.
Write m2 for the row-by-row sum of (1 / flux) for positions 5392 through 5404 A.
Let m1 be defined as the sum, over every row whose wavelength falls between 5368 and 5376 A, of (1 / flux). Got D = -0.14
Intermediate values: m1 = 0.27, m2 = 0.4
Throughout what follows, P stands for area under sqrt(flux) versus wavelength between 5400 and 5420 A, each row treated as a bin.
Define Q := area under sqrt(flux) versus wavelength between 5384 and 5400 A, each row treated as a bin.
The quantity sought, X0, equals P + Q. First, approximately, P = 54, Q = 44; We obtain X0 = 98.1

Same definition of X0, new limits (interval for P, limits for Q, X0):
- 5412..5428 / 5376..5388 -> 77.2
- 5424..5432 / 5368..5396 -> 98.9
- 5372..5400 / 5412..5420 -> 99.2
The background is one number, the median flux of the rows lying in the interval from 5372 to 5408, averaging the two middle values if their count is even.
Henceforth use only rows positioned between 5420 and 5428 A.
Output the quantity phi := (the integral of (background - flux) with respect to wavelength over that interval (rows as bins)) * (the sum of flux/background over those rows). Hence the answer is 0.5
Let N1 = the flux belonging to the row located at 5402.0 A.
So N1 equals 6.9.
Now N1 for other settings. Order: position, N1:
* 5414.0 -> 7.69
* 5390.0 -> 7.31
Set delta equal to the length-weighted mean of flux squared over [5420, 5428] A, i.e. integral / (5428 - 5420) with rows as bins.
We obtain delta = 56.0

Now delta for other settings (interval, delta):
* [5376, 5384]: 58.8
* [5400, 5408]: 48.0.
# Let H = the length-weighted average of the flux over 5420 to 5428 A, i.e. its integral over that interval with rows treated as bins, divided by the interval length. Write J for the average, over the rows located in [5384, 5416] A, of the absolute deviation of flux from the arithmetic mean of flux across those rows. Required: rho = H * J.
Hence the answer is 2.1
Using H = 7.48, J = 0.28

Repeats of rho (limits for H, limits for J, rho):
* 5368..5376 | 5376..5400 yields 1.4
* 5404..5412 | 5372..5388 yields 1.2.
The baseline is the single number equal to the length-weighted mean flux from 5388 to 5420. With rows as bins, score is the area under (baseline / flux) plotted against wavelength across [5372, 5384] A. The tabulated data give 11.6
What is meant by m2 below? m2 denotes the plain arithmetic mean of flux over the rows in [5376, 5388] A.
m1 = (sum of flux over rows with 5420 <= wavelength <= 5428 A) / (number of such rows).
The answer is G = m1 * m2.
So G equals 57.8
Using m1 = 7.48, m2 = 7.7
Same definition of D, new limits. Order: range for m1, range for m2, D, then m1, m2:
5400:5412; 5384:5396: 0.03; 0.42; 0.4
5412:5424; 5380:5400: -0.26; 0.40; 0.7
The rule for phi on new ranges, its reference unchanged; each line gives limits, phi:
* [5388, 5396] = -0.5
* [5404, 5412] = 4.9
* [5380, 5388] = -2.9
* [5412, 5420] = -0.7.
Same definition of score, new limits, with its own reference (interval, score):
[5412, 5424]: 11.7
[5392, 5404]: 12.0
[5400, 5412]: 12.5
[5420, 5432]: 11.9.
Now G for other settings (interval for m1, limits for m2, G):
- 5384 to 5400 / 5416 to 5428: 56.8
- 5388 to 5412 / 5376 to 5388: 56.5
